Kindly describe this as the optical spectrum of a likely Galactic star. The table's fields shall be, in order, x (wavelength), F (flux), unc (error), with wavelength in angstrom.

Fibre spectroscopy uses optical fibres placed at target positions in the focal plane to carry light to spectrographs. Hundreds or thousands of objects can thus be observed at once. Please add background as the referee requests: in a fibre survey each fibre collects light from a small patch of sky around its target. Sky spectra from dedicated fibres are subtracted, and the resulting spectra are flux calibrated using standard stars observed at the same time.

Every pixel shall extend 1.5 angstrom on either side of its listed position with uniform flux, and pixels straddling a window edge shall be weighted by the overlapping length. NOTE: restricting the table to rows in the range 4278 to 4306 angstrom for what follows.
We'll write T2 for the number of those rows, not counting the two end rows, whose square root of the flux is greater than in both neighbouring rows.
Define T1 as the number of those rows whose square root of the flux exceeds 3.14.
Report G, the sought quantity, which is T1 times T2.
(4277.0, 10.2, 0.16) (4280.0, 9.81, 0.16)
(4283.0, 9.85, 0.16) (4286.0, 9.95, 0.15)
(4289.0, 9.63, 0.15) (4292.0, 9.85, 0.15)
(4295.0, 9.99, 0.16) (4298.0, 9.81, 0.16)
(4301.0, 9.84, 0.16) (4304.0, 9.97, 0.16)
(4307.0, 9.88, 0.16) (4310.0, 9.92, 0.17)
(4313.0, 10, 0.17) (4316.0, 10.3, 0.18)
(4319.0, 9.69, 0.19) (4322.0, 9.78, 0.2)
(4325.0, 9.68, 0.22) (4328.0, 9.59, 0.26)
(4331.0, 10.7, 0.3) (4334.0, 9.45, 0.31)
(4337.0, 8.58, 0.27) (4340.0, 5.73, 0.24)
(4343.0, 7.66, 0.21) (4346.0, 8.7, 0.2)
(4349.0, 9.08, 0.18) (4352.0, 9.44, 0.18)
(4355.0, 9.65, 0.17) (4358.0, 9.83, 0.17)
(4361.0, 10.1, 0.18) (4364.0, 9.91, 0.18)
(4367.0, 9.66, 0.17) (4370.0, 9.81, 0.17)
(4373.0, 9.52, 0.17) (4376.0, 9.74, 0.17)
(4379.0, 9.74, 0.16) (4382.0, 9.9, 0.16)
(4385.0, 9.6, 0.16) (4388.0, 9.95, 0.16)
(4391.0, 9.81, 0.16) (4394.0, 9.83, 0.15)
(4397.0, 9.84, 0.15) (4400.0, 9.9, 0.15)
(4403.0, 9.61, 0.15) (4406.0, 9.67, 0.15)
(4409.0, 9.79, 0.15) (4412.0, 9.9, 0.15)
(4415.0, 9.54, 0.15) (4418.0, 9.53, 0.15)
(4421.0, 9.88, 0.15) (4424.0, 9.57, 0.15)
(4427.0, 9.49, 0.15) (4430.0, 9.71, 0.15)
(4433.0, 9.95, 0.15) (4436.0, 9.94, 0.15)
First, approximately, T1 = 3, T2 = 2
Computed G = 6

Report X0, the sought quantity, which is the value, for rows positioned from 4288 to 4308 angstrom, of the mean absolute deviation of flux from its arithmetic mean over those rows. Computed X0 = 0.08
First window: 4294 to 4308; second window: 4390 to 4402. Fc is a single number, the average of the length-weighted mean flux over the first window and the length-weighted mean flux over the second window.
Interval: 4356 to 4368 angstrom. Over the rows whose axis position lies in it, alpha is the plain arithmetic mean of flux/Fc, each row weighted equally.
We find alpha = 1.00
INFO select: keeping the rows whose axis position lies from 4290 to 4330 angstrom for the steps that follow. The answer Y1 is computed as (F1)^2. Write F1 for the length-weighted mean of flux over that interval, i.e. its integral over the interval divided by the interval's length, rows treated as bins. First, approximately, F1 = 9.88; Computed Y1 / 97.5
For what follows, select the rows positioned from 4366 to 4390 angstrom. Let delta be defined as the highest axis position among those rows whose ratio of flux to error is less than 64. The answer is 4388.0 angstrom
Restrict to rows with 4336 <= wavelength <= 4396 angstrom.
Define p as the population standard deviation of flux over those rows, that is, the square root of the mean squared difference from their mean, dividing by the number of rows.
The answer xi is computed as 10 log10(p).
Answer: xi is 0.0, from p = 1.00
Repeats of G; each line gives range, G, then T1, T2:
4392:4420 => 4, 2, 2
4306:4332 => 10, 5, 2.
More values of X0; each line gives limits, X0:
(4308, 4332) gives 0.28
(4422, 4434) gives 0.15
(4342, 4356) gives 0.58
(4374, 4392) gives 0.10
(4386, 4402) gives 0.05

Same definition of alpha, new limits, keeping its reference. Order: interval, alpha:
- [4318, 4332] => 1.00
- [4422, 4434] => 0.98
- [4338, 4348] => 0.75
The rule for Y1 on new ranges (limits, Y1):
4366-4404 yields 95.4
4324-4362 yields 82.3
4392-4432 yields 94.4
